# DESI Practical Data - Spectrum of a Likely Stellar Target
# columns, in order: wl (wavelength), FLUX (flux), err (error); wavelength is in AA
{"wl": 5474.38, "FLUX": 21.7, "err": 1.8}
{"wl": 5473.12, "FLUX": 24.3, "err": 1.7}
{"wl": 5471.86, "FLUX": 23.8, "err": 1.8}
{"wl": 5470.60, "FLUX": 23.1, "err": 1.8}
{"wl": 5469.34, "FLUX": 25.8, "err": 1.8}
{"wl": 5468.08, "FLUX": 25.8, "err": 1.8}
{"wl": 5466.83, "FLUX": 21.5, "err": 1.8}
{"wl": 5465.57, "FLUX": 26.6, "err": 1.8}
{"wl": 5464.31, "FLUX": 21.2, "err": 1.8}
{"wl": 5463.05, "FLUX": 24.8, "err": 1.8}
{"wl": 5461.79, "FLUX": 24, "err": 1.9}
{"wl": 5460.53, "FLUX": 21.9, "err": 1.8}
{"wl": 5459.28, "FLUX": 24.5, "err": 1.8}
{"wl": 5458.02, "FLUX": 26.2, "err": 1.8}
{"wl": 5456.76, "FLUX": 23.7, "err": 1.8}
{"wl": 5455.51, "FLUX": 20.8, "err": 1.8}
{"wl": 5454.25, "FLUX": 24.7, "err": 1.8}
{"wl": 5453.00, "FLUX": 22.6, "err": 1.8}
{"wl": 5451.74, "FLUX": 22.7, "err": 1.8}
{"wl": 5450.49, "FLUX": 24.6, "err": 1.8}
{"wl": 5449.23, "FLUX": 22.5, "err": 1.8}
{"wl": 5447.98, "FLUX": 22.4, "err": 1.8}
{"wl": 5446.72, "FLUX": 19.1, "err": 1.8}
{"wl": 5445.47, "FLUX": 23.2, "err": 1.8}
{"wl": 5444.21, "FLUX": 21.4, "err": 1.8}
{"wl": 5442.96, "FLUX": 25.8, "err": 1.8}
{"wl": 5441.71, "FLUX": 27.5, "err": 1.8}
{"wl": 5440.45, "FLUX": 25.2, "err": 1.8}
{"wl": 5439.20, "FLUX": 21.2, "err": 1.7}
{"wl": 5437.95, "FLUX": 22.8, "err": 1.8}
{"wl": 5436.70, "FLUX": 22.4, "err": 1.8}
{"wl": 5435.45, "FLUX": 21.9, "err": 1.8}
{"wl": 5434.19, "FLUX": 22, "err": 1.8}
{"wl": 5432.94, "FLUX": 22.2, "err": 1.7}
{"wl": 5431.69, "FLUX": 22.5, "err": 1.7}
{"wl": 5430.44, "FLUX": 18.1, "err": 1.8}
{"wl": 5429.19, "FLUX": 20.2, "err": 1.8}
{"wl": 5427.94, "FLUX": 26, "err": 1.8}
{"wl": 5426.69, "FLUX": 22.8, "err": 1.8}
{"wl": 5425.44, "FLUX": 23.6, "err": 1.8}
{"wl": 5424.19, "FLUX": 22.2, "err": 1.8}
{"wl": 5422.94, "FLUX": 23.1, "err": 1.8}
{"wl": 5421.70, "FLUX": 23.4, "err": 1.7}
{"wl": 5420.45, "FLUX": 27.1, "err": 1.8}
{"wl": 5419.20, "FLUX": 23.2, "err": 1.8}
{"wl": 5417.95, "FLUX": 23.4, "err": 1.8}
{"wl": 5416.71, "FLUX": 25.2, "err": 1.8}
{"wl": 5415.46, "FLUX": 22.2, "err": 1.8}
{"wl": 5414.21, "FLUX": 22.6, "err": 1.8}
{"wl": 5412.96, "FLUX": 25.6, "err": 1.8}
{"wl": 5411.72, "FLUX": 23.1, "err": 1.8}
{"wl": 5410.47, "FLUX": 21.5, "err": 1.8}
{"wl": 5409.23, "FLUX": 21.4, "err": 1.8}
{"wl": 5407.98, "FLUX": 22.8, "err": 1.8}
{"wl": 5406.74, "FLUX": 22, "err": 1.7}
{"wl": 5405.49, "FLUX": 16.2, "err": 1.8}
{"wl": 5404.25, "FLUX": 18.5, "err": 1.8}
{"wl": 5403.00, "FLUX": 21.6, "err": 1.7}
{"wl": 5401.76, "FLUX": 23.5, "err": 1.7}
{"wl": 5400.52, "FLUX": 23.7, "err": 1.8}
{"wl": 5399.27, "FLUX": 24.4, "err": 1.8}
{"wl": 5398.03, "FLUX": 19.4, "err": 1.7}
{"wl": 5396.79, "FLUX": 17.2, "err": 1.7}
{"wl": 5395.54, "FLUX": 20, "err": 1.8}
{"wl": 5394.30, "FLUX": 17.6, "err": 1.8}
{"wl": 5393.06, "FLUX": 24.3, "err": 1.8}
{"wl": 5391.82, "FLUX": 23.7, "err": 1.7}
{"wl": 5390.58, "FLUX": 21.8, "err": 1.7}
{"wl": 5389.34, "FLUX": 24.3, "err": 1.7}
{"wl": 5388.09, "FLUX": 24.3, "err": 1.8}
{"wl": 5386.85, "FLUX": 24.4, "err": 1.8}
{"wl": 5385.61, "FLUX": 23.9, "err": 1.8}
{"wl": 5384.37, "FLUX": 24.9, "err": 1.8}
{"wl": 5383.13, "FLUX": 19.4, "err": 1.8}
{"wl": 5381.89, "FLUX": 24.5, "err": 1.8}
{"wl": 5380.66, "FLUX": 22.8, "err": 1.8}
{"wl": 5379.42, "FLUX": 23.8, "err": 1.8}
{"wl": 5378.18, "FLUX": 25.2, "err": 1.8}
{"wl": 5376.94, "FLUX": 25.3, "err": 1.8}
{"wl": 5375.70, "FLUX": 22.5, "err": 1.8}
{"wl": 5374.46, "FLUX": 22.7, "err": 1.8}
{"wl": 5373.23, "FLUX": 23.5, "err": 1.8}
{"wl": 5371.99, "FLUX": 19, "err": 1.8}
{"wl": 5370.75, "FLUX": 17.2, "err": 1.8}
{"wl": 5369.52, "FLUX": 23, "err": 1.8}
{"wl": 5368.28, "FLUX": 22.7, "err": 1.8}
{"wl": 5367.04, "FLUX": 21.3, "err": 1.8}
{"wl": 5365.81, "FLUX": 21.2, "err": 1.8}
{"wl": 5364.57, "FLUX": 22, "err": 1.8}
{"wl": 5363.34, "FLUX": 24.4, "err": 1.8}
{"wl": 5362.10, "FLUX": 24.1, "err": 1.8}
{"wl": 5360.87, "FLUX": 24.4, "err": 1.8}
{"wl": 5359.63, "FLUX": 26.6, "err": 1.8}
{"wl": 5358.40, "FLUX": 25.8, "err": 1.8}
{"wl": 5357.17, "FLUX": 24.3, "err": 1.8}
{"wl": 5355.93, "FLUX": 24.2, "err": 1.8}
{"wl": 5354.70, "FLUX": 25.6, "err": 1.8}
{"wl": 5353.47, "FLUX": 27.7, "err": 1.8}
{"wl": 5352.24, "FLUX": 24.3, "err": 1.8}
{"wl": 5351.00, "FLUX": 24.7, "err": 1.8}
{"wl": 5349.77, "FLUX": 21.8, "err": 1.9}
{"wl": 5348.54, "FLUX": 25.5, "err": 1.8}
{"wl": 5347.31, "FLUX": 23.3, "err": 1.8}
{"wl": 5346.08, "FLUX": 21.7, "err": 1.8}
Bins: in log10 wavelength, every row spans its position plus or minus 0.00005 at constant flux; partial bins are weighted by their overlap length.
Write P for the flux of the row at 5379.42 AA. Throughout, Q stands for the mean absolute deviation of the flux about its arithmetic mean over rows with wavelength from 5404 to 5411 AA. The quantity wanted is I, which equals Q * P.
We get 48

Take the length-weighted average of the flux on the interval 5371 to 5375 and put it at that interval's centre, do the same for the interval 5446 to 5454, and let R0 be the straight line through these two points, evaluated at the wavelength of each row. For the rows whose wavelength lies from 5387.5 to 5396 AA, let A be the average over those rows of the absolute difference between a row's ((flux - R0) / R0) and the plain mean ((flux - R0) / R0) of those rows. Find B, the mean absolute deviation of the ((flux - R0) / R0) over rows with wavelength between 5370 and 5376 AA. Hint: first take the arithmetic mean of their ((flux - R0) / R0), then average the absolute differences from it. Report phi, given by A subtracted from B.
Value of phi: 0.008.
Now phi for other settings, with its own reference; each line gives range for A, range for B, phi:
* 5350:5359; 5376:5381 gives 0.001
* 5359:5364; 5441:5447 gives 0.076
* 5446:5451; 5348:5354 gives 0.001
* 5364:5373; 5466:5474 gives -0.022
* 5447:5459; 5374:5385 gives 0.010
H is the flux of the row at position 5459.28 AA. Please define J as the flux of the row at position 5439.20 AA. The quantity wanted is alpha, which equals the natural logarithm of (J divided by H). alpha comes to -0.14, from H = 24.5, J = 21.2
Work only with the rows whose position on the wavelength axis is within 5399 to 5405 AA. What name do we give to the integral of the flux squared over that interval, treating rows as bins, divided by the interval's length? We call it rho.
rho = 493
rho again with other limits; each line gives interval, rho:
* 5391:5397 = 442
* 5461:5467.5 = 561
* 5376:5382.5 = 588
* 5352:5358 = 642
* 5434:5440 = 491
